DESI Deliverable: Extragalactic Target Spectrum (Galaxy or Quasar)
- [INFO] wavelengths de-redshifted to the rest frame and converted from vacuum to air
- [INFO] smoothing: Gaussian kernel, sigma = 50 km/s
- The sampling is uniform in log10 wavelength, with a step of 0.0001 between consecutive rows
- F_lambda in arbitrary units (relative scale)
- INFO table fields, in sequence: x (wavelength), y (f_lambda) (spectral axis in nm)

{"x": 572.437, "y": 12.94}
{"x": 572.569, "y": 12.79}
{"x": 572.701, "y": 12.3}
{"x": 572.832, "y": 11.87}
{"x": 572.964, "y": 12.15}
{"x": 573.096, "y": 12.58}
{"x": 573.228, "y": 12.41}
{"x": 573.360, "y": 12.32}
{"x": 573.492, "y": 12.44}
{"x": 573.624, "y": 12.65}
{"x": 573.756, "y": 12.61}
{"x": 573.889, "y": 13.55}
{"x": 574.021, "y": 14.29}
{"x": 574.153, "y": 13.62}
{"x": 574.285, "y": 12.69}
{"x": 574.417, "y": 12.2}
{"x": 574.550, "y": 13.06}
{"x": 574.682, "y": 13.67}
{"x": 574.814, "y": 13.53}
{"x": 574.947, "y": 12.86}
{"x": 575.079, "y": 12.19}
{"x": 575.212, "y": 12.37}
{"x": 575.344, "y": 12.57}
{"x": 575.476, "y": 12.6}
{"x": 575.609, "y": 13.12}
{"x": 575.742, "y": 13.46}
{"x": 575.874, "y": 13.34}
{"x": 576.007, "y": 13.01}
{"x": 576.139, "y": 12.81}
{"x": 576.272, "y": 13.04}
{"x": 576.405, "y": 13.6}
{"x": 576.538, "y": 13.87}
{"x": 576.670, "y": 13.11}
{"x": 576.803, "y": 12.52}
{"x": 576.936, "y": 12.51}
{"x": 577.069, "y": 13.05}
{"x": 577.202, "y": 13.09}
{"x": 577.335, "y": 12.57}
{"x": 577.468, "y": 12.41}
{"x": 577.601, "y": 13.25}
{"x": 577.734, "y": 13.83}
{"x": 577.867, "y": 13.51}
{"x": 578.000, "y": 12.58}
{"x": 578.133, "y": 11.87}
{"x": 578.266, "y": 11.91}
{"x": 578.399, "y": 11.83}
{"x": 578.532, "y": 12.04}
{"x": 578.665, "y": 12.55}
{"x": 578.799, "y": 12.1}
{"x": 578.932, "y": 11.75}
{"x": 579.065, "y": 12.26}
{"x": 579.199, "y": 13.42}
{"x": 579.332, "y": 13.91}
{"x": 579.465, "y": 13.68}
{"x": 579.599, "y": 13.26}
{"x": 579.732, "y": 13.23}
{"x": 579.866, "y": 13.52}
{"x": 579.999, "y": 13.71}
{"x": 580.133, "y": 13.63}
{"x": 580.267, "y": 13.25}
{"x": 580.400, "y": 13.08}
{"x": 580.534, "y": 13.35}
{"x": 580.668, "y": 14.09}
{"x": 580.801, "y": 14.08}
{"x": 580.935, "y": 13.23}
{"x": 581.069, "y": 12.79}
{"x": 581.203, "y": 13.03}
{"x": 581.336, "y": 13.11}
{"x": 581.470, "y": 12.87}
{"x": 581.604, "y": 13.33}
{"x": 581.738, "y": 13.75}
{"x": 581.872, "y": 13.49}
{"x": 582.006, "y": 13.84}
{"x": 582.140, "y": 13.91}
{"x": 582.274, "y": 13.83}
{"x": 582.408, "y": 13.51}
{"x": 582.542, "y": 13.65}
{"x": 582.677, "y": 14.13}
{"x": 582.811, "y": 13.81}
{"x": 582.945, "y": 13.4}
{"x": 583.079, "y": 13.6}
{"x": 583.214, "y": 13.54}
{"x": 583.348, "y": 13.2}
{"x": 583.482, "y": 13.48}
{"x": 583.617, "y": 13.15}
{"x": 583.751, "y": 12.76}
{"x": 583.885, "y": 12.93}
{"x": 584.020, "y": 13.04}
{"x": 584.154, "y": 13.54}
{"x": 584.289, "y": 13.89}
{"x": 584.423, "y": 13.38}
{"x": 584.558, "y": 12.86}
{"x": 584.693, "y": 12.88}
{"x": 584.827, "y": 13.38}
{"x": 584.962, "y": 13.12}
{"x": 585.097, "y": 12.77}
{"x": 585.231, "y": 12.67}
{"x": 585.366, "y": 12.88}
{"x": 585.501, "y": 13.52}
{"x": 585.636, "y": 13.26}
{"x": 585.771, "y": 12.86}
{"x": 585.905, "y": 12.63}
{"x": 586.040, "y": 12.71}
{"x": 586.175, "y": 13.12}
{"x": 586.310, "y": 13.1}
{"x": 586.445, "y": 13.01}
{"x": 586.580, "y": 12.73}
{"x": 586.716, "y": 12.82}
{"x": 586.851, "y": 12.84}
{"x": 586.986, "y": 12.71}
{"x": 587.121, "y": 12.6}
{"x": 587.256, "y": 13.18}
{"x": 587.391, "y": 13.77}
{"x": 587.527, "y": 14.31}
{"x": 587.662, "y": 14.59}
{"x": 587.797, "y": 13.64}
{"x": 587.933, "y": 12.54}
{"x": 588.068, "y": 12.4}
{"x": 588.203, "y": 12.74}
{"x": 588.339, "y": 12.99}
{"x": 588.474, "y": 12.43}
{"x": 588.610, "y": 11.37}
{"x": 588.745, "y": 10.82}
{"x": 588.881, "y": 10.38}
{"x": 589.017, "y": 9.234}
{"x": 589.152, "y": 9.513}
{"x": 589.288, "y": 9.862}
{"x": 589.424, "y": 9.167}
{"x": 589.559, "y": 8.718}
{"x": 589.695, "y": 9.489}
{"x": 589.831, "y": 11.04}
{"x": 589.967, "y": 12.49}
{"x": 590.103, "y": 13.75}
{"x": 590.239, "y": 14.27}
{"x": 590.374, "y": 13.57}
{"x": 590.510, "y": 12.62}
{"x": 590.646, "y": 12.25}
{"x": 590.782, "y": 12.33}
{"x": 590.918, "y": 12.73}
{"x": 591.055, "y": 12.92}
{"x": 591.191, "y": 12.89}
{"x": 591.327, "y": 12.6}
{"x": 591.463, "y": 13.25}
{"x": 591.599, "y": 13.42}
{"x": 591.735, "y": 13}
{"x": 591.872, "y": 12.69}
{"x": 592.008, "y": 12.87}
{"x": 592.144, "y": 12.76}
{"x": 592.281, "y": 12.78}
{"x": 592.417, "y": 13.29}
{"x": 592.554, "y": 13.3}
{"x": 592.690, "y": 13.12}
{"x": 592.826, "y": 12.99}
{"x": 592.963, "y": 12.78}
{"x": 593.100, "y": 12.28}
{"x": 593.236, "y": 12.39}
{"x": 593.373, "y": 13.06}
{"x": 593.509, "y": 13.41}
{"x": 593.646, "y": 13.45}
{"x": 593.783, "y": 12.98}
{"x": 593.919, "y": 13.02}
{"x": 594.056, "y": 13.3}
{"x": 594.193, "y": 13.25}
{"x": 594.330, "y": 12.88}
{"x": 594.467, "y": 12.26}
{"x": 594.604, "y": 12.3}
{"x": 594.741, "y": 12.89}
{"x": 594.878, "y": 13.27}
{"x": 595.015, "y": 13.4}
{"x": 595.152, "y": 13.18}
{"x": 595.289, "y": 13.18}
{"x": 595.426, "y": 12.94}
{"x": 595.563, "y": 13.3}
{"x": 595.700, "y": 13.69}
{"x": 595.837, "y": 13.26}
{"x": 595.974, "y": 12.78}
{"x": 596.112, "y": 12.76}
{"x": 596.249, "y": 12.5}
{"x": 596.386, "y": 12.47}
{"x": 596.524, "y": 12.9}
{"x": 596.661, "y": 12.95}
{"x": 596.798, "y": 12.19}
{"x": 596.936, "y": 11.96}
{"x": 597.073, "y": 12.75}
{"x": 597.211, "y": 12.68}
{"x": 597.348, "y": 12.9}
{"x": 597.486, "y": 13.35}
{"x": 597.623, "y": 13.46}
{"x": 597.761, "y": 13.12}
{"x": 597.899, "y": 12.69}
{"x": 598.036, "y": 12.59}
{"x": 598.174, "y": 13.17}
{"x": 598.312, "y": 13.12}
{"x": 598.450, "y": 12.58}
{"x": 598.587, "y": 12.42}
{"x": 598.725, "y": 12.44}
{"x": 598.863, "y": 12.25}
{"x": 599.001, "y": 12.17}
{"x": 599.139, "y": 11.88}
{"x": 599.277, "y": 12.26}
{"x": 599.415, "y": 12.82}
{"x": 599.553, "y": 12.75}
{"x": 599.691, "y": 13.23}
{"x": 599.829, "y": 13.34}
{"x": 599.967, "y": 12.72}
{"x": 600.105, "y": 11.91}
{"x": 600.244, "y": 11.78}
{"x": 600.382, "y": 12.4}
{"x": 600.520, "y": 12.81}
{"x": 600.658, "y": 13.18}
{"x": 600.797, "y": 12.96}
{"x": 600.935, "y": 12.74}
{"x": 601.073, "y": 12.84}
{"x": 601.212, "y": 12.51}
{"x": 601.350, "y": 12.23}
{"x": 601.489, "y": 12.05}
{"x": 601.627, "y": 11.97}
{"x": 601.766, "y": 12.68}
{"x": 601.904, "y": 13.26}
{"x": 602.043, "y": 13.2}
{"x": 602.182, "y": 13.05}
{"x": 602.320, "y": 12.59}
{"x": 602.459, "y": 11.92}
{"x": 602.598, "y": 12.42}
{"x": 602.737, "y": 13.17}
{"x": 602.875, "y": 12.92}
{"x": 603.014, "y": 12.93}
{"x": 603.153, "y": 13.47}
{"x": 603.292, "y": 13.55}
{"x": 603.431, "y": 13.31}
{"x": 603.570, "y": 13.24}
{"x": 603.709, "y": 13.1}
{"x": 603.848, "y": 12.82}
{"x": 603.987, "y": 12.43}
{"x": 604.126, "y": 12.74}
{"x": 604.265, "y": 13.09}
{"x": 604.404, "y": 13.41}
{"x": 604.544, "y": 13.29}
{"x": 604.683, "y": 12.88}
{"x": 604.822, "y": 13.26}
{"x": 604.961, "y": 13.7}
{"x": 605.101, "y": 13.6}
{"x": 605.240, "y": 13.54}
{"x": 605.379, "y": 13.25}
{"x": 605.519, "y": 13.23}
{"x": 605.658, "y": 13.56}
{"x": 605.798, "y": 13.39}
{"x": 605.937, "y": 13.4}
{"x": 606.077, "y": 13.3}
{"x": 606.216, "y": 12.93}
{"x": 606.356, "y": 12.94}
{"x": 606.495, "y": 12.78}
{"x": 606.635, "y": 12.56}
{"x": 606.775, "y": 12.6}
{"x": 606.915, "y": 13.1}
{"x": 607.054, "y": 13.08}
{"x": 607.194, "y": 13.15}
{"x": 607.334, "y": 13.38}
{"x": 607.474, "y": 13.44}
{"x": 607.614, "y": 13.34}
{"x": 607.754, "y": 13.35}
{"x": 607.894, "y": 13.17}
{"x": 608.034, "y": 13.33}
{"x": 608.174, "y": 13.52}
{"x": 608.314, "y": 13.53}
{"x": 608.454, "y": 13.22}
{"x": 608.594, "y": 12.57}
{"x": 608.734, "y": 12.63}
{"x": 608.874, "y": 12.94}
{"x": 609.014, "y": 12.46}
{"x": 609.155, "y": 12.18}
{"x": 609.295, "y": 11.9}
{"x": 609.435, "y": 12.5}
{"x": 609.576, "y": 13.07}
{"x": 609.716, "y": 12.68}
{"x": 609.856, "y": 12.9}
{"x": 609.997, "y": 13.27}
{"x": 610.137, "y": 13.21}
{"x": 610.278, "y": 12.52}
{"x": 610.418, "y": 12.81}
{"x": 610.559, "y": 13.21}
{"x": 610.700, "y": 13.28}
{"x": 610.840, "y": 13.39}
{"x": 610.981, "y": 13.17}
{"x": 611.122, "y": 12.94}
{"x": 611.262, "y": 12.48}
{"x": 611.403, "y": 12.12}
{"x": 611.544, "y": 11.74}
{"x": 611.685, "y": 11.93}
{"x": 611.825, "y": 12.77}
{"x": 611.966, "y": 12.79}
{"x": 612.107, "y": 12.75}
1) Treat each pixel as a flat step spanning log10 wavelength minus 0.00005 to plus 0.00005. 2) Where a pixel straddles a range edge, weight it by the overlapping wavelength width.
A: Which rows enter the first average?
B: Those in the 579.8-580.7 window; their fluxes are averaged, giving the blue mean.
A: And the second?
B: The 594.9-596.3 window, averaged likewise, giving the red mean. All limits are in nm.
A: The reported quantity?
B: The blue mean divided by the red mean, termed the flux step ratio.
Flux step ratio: 1.03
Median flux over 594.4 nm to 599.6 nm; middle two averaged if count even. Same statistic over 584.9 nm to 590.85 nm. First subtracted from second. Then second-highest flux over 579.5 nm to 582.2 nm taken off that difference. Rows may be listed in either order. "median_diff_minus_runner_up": -14.1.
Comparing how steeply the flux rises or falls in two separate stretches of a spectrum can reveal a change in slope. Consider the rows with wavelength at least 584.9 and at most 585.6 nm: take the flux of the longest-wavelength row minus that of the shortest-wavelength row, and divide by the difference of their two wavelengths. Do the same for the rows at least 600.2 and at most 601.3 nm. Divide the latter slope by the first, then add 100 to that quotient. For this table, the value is 101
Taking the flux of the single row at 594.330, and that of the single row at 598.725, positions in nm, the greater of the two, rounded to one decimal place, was 12.9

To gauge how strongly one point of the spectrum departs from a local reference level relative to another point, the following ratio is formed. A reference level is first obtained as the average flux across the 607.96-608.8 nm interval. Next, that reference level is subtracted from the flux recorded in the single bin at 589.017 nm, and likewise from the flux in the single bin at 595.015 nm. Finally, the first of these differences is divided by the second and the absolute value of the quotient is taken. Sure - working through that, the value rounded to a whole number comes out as 15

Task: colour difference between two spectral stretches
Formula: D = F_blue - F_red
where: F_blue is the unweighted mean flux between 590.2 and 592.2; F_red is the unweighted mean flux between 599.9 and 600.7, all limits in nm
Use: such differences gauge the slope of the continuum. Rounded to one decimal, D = 0.5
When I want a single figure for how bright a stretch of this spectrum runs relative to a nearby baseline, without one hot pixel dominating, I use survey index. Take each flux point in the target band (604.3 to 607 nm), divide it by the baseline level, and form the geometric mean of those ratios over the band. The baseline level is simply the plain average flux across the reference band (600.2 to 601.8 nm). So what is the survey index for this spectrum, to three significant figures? 1.05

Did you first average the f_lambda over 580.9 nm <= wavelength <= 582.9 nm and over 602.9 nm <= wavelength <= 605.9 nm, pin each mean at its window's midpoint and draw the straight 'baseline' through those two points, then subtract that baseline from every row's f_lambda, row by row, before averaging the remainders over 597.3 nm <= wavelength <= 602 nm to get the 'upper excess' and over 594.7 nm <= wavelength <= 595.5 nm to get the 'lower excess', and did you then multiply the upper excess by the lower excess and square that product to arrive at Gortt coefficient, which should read 0.01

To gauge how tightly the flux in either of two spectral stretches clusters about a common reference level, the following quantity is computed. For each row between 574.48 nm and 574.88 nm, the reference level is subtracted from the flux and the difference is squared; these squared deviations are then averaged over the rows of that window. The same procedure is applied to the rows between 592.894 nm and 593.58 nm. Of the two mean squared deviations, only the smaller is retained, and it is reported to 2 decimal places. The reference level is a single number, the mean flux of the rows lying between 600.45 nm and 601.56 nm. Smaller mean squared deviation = 0.19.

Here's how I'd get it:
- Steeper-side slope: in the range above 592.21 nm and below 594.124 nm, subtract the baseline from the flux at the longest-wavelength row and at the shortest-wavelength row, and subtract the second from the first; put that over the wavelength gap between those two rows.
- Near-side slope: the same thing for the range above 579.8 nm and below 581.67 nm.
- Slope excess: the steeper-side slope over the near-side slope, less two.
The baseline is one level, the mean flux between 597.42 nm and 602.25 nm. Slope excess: -4.7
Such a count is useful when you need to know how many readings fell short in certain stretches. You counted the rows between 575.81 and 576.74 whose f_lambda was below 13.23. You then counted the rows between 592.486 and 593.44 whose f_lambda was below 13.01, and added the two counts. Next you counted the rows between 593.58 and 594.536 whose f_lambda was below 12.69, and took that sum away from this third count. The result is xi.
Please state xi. -7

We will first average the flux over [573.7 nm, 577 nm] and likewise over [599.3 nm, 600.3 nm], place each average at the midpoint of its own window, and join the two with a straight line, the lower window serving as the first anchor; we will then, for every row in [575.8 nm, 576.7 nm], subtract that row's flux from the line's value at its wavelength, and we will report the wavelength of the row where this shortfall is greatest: 576.139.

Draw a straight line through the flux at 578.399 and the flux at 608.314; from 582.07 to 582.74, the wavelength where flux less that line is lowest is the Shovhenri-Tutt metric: 582.408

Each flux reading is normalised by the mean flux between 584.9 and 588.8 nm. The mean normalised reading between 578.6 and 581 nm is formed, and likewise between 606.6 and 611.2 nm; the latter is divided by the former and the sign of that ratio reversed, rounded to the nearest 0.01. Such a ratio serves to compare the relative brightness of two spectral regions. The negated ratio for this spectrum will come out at -0.98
